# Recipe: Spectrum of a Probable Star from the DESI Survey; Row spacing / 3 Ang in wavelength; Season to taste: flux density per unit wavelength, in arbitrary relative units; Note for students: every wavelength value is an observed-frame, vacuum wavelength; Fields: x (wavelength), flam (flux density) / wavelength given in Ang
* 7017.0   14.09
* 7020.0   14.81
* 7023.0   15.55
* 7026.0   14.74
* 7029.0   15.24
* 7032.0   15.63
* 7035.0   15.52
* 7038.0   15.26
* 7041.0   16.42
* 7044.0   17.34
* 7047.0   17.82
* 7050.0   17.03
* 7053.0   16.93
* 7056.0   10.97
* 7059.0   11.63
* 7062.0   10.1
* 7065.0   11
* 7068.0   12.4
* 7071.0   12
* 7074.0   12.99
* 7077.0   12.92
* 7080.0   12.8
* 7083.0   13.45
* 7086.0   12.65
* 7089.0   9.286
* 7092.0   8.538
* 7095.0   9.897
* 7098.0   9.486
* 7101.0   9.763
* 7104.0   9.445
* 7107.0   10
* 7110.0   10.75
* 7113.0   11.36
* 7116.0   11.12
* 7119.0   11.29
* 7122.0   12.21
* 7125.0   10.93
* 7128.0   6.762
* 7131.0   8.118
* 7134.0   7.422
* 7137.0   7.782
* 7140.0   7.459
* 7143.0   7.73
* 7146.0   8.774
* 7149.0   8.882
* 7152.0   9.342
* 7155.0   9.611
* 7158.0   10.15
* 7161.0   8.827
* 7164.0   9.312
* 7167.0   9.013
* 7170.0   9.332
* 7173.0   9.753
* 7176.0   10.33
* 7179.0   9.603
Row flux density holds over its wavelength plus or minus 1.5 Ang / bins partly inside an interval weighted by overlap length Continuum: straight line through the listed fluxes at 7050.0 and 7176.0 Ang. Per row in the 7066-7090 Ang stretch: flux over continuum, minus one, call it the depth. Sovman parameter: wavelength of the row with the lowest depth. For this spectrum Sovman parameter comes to 7089.0 Ang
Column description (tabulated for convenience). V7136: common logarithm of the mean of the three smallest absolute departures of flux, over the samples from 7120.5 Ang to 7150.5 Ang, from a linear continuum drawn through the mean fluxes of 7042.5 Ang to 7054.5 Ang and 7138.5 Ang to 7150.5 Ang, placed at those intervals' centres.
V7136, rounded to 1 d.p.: -0.1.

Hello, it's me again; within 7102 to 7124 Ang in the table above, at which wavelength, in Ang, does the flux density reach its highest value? 7122.0 Ang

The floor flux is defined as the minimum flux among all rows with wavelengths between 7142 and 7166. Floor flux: 7.73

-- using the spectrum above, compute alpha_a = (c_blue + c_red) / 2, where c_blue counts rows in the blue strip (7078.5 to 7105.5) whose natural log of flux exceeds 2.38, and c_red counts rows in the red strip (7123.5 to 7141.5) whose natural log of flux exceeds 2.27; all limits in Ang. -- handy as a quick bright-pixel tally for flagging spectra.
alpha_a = 2.0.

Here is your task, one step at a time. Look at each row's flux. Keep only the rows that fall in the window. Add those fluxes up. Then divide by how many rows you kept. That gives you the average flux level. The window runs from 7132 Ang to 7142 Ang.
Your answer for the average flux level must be 8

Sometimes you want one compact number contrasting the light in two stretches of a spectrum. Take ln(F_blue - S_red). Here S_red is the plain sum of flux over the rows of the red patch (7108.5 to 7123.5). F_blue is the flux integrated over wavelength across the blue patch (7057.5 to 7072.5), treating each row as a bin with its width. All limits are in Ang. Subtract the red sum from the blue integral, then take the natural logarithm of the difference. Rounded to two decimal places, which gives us 4.74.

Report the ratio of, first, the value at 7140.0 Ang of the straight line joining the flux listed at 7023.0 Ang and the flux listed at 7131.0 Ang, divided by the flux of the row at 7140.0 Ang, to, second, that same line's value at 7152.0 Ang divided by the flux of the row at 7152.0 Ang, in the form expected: 1.4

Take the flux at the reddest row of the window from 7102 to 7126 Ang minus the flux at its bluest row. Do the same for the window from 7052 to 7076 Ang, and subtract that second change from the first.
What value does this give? 5.4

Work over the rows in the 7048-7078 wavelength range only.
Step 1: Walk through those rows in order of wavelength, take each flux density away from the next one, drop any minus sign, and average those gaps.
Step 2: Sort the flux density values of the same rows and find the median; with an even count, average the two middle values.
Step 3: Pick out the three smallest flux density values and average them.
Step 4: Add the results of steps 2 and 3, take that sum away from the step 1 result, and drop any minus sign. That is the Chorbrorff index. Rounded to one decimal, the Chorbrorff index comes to 21.6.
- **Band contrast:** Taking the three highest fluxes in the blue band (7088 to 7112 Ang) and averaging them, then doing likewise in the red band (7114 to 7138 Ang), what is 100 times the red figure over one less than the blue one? 125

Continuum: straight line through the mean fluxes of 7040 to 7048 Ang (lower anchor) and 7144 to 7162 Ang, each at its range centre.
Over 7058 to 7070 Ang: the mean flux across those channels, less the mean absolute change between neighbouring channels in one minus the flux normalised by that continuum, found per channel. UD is 11.2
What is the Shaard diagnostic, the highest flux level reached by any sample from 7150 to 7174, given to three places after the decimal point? 10.150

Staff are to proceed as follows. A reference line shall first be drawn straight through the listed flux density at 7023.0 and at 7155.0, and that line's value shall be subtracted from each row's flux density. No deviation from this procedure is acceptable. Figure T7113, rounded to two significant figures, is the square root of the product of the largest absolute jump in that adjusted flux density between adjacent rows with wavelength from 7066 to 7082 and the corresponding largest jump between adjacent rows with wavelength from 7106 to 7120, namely 1.0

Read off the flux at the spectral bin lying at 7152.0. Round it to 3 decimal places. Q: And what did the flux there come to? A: 9.342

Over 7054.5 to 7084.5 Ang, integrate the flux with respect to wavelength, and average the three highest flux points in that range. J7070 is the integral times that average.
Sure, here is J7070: 4733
